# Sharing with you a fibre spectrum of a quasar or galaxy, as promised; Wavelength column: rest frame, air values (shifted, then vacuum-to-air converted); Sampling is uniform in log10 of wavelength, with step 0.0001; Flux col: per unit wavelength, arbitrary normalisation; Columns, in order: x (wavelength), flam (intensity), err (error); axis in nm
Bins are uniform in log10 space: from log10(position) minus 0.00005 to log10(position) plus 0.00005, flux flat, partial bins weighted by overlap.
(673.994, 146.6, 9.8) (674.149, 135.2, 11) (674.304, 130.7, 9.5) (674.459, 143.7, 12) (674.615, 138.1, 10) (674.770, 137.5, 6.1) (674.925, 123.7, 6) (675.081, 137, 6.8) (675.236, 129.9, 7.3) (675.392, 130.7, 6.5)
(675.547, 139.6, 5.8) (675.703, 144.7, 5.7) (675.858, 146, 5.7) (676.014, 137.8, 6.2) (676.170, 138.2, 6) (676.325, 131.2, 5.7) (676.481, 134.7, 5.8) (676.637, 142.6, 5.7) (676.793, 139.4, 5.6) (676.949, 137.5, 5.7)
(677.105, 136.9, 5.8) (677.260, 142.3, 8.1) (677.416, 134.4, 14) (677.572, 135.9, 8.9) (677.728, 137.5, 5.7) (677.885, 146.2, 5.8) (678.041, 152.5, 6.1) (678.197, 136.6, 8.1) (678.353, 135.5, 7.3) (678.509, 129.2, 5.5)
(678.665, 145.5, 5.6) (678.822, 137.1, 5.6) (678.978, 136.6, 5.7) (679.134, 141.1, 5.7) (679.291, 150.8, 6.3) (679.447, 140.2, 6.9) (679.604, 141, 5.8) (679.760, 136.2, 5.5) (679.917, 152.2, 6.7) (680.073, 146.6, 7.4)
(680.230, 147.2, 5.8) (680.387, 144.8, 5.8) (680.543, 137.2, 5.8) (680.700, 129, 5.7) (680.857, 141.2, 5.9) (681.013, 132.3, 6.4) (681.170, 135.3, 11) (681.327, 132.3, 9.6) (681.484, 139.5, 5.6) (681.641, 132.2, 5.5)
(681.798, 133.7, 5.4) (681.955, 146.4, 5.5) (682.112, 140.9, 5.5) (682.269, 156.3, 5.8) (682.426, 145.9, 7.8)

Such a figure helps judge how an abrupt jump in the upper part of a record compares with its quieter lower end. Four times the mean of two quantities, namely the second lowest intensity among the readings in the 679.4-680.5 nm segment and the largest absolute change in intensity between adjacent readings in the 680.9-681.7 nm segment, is 295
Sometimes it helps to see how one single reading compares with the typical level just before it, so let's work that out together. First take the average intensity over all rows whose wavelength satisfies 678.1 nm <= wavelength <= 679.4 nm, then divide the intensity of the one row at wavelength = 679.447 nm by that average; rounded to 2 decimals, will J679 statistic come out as 1.01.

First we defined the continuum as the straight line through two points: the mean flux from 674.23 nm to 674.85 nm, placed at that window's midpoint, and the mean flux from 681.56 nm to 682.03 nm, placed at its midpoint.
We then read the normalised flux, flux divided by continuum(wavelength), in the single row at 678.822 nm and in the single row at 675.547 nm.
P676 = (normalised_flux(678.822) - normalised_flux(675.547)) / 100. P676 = -0.0002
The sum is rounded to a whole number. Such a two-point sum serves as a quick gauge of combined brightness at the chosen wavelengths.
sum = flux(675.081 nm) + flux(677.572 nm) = 273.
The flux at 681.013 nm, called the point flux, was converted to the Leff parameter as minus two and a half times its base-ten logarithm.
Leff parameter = -5.30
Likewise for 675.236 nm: -5.28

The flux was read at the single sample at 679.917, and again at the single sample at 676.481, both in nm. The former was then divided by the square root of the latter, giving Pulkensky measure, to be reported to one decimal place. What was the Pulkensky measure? 13.1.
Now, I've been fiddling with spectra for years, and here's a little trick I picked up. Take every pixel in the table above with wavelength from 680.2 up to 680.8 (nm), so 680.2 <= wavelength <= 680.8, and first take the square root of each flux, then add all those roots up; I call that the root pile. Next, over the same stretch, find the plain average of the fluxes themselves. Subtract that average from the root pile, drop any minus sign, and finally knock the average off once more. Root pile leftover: -47.2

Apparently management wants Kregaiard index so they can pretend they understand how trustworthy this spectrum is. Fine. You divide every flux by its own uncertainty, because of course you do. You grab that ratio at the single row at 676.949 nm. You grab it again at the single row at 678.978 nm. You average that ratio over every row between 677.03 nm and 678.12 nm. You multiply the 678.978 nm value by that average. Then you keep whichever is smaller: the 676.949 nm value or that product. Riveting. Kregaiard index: 24.1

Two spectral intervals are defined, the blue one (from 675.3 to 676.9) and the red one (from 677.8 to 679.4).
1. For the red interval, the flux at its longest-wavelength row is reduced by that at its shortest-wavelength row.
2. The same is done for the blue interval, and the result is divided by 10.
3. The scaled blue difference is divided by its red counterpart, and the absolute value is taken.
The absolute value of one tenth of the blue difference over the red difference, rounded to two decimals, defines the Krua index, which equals 0.19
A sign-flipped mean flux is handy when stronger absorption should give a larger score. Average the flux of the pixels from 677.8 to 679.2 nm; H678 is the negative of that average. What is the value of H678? -140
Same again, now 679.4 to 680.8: -142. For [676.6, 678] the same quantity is -139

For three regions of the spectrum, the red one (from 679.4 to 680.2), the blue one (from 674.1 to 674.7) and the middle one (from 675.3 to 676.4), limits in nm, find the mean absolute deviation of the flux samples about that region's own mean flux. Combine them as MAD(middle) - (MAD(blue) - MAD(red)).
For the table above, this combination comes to 5.3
